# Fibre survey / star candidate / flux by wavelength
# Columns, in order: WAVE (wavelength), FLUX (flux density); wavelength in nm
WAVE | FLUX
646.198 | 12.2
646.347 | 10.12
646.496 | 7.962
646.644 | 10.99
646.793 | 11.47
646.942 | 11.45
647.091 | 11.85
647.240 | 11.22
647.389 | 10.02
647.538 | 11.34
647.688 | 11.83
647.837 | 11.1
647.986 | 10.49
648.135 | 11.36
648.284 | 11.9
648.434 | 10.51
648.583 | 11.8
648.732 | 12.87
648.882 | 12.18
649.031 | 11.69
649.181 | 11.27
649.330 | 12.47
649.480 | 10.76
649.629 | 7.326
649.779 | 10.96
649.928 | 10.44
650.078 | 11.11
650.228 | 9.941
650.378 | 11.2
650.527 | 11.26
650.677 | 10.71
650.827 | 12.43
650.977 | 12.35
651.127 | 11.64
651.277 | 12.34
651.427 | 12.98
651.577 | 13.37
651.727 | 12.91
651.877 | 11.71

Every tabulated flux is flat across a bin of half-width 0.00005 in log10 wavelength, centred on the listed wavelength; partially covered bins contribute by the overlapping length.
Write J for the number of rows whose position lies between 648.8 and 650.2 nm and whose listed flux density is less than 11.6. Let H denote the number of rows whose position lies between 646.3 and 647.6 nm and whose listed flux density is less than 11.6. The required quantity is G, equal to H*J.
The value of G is 48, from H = 8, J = 6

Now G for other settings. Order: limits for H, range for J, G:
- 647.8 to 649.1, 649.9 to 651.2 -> 24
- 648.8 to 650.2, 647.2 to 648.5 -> 42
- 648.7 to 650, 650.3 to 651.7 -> 15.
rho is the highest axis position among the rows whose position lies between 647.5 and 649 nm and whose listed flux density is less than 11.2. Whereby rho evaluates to 648.434 nm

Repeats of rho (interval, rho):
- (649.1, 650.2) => 650.078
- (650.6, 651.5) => 650.677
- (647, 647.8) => 647.389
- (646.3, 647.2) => 646.644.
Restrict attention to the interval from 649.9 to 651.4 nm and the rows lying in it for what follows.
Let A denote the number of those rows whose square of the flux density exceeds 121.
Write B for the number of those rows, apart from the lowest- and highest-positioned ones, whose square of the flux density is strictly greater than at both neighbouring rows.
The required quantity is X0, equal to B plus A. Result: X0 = 10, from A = 7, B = 3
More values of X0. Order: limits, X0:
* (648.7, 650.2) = 8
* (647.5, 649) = 11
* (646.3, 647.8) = 8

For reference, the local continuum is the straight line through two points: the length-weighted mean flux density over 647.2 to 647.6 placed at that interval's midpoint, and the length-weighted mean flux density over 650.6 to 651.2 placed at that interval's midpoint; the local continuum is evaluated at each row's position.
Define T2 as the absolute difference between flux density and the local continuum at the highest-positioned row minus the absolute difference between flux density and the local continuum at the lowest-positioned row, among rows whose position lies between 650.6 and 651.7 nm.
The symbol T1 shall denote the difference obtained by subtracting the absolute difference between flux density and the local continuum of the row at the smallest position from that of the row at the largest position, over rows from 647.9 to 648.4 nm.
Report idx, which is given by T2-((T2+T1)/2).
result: 0.0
